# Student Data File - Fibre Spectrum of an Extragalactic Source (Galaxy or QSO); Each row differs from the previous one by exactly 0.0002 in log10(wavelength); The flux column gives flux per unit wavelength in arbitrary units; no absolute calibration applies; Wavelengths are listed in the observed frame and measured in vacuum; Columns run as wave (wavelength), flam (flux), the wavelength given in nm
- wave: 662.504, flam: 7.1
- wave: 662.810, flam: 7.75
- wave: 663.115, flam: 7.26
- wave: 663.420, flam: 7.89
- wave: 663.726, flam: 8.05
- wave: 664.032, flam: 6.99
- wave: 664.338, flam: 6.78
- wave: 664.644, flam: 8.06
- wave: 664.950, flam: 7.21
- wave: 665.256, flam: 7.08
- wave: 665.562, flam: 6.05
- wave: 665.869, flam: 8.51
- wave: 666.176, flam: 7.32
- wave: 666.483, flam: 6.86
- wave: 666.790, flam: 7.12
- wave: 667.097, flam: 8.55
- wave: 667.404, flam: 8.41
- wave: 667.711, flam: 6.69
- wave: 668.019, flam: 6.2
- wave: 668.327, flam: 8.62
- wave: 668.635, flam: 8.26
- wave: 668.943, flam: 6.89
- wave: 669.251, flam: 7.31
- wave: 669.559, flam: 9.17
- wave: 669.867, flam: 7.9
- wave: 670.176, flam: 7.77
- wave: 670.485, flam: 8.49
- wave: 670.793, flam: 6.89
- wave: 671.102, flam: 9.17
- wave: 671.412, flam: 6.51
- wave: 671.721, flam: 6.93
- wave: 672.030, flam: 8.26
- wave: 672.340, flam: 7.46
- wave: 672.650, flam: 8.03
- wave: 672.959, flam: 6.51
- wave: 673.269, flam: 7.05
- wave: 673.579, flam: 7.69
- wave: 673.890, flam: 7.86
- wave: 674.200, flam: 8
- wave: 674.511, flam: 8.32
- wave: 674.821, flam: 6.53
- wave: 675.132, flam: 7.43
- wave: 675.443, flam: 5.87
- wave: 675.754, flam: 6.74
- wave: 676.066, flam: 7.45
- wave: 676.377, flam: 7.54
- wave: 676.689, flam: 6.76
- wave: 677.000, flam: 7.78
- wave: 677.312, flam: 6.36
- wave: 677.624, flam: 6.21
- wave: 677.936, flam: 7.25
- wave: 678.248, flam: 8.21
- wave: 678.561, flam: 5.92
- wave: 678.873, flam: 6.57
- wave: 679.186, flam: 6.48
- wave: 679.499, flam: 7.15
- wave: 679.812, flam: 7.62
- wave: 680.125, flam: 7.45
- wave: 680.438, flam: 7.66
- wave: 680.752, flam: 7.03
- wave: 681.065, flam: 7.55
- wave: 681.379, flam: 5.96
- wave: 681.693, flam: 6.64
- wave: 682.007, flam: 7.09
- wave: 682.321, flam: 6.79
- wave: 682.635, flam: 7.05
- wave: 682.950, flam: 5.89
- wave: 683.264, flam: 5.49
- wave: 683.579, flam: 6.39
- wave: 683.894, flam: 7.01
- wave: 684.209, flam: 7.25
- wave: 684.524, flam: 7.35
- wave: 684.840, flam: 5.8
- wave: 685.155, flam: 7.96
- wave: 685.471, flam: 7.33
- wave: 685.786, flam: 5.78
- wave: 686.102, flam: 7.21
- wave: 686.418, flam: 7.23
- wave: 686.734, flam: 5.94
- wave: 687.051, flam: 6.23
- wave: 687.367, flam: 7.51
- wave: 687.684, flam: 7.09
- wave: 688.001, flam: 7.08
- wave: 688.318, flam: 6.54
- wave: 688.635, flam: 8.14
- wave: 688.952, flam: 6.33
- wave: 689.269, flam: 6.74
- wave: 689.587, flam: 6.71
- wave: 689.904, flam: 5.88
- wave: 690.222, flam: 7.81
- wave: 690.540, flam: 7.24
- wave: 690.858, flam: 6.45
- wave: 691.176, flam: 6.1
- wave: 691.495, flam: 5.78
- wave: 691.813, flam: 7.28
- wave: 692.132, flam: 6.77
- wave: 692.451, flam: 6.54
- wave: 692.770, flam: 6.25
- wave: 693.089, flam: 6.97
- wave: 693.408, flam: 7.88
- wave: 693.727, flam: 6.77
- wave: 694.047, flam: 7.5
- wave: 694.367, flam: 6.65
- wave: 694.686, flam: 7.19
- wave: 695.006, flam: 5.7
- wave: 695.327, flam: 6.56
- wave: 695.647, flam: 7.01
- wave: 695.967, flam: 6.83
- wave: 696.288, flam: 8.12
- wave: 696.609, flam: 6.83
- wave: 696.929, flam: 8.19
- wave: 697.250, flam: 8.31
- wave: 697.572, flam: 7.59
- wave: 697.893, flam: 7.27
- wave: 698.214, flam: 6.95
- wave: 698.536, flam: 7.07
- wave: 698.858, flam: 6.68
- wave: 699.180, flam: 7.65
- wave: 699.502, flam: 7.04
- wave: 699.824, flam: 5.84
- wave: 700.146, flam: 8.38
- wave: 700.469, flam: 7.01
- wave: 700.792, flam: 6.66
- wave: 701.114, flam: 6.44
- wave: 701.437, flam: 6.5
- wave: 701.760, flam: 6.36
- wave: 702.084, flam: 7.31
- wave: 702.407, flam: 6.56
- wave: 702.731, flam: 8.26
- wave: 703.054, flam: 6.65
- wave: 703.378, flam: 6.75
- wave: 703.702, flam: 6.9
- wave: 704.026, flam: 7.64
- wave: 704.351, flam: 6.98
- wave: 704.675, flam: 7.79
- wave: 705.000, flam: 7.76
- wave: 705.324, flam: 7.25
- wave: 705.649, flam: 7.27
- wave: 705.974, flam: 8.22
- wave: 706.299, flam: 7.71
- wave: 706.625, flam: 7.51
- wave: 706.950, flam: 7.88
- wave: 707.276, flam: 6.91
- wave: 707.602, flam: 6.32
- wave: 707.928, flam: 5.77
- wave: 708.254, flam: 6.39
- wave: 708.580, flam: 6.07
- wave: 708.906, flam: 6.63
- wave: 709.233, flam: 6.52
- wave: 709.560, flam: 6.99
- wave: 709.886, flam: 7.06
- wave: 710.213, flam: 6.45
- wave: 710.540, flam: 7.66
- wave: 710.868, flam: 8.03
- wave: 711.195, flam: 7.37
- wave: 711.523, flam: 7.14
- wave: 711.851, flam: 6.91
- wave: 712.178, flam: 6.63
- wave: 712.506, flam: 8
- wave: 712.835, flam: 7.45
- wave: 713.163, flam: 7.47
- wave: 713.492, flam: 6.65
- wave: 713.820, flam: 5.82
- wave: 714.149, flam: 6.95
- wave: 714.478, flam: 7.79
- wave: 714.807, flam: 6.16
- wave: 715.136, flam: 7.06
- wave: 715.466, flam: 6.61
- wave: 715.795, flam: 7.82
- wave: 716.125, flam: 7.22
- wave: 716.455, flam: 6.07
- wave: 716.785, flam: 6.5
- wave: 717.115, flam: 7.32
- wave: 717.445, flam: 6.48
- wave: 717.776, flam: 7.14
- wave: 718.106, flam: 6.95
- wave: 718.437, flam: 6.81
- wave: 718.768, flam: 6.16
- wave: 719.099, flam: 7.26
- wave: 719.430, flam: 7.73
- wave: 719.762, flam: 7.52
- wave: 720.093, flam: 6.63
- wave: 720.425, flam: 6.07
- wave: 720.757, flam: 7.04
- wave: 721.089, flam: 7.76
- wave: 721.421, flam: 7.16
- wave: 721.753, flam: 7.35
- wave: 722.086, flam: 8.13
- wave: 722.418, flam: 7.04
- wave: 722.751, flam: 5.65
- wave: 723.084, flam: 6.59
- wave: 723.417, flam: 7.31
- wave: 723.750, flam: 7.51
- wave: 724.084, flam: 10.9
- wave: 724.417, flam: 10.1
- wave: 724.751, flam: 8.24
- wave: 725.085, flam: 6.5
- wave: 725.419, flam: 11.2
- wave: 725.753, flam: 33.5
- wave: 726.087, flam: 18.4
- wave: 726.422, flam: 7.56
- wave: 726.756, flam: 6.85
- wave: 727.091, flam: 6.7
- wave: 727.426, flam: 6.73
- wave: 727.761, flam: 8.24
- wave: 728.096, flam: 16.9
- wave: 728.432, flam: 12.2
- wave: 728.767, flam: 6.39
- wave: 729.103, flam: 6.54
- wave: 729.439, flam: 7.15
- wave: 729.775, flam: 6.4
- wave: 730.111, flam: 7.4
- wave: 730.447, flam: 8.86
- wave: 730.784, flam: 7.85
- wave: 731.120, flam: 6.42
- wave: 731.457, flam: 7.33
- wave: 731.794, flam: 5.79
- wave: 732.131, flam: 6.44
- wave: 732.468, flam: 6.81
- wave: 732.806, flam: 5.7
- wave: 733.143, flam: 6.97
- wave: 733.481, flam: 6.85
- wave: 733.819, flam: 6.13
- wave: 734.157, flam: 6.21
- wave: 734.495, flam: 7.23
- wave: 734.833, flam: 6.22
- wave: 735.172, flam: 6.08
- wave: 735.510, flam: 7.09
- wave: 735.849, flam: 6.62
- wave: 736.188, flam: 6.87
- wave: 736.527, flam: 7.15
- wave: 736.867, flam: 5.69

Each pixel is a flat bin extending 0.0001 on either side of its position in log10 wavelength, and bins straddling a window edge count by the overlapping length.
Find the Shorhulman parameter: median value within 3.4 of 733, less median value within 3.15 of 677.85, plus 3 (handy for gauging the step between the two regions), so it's 2.6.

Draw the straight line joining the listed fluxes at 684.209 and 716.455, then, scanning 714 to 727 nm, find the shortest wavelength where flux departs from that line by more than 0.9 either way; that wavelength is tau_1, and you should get 714.478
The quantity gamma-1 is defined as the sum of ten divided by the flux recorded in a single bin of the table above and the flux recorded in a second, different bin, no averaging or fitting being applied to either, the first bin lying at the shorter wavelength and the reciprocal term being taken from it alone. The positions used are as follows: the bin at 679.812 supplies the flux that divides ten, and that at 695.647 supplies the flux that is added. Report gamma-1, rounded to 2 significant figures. 8.3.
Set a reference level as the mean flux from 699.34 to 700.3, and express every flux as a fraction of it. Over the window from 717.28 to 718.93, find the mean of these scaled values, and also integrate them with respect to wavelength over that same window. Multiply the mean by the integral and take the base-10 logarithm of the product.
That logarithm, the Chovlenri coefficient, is 0.17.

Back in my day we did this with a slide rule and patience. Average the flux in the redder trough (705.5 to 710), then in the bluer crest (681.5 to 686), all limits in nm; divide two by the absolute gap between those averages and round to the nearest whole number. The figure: 8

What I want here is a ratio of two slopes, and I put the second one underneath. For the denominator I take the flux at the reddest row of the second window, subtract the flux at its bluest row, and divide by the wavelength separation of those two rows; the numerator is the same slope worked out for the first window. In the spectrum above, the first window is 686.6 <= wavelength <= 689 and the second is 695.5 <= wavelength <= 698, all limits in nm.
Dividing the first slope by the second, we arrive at 1.5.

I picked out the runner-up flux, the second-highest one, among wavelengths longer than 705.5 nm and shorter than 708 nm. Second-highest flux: 7.88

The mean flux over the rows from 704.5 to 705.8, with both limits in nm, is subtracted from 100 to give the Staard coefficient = 92.5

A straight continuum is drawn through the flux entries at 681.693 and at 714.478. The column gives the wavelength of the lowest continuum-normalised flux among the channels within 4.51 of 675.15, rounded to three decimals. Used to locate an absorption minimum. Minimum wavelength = 678.561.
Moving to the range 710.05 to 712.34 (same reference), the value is 710.213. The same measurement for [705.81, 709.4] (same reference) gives 707.928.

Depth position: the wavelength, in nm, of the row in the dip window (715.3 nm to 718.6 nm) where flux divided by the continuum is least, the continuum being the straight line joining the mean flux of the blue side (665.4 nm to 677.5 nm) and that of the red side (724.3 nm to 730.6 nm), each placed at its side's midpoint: 716.455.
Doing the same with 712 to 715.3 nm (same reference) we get 713.820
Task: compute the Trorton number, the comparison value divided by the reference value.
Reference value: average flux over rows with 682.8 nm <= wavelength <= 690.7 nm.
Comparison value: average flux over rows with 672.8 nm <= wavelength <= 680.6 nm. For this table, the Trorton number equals 1.05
